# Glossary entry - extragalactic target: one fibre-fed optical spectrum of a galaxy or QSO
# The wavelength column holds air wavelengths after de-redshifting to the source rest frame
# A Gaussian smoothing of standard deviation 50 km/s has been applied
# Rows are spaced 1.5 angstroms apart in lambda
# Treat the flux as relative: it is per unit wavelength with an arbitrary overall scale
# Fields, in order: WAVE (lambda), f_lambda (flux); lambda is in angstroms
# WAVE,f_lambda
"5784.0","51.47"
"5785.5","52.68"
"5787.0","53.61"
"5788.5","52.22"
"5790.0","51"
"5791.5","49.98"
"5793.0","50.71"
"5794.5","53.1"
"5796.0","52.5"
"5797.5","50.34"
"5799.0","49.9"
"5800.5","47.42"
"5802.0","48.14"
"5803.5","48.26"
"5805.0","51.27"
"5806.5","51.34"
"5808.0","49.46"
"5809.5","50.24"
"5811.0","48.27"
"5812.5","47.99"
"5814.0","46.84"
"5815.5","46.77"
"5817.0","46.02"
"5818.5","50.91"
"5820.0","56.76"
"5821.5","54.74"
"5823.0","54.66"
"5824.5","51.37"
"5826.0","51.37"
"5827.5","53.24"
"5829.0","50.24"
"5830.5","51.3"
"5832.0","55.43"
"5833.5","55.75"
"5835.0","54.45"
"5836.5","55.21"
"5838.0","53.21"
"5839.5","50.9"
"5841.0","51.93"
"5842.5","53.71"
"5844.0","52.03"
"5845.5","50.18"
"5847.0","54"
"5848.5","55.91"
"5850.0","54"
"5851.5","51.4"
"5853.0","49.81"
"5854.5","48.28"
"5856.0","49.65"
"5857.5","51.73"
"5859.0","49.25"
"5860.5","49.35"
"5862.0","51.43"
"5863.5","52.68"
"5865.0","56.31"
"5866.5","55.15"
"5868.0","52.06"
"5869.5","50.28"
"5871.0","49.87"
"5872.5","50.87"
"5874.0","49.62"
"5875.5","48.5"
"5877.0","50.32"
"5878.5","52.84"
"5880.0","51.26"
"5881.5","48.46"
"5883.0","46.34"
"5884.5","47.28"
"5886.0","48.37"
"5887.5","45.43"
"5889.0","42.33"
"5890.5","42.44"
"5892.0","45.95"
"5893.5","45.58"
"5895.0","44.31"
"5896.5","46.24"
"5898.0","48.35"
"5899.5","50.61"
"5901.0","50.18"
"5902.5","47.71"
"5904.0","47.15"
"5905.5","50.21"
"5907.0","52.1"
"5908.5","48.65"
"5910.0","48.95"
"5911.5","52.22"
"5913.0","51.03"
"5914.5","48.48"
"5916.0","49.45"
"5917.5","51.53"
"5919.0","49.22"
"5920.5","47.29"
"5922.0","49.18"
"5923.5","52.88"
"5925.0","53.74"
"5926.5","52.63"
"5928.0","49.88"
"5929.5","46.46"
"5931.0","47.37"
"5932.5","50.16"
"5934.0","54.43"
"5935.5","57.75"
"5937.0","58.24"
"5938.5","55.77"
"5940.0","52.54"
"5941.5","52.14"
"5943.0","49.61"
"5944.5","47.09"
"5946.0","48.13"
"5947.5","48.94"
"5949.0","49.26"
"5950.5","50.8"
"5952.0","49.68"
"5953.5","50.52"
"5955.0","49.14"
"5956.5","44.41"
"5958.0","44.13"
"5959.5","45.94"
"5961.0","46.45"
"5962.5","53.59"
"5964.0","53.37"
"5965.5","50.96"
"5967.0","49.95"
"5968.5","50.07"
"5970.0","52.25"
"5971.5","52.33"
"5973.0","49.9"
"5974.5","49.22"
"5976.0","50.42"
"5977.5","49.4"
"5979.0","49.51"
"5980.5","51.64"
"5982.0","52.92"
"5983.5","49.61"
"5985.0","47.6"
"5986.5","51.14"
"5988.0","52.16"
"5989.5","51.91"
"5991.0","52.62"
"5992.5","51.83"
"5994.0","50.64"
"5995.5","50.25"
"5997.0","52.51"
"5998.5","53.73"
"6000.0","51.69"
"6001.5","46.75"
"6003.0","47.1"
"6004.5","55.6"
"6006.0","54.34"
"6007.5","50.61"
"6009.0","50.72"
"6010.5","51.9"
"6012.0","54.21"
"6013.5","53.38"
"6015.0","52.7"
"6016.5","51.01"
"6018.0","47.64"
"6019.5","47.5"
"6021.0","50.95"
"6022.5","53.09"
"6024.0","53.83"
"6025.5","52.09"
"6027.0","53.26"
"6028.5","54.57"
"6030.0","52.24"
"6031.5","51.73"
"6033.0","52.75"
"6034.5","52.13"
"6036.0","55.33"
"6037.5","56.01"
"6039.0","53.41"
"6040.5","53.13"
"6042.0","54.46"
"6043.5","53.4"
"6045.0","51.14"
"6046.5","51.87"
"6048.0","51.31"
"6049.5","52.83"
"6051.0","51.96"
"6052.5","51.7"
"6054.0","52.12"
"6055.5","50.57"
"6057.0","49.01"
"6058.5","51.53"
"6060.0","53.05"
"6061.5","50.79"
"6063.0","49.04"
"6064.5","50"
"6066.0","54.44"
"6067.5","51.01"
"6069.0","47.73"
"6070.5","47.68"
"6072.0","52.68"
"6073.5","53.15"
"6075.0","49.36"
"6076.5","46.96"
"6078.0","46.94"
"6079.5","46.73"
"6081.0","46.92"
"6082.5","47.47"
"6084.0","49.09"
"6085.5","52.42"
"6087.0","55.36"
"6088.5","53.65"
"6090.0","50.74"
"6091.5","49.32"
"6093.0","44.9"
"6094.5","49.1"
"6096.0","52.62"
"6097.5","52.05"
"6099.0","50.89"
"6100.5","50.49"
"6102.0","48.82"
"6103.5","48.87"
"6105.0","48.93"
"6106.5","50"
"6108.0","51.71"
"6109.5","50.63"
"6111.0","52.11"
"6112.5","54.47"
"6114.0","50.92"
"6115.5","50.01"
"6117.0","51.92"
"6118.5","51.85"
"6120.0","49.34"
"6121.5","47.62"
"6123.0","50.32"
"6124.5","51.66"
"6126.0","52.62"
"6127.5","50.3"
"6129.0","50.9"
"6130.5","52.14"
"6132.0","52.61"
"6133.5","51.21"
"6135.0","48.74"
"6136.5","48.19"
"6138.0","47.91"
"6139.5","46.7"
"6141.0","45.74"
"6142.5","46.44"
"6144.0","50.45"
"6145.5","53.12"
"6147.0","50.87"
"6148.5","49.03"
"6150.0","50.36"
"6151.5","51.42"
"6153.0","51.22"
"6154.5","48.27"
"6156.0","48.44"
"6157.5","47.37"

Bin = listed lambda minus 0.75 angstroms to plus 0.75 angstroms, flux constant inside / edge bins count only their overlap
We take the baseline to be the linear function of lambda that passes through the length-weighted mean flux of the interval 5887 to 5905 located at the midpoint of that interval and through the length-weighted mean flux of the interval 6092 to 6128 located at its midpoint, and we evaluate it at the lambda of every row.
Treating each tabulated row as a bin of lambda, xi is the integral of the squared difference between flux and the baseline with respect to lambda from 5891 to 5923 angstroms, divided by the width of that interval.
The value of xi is 9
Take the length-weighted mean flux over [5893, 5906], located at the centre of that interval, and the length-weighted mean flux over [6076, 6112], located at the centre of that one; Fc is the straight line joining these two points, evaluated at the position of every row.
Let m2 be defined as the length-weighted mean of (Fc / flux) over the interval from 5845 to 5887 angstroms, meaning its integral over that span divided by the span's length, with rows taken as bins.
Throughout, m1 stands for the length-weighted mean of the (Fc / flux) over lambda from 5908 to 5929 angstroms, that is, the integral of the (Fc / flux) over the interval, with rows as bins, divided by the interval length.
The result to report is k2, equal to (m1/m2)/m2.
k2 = 1.09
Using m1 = 0.96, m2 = 0.94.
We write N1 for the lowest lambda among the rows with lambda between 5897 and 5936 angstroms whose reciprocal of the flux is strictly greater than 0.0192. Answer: 5898.0 angstroms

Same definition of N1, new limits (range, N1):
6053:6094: 6055.5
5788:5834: 5790.0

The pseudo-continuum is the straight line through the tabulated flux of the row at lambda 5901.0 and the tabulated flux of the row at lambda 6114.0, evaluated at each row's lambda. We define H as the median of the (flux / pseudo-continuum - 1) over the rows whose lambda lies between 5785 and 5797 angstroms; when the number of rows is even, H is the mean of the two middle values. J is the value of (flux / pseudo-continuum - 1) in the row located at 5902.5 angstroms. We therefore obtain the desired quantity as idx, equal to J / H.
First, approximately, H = 0.051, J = -0.05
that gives -1.0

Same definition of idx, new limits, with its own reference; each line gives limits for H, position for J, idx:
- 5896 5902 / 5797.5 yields -0.6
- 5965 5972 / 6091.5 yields -2.7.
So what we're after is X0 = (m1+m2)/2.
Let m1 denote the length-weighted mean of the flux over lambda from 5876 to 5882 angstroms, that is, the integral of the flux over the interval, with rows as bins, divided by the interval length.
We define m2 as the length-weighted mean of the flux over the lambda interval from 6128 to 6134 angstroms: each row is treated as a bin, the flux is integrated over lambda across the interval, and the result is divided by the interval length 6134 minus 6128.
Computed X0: 51.2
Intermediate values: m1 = 50.7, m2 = 51.7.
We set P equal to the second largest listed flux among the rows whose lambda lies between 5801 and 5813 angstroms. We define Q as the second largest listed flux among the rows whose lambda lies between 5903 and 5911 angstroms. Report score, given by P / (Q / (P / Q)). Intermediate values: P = 51.27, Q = 50.21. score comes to 1.04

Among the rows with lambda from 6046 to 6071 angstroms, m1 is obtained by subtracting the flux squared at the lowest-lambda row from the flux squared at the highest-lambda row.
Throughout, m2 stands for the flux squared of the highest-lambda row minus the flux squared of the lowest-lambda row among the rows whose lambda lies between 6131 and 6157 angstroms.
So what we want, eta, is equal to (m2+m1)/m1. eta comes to 2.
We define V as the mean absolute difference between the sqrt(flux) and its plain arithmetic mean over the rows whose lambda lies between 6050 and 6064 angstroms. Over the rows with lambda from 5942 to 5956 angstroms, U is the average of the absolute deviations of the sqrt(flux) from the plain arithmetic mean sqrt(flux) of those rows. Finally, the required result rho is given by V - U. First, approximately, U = 0.06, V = 0.077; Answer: 0.02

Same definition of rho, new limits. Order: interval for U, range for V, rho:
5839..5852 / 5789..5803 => -0.01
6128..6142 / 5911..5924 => -0.04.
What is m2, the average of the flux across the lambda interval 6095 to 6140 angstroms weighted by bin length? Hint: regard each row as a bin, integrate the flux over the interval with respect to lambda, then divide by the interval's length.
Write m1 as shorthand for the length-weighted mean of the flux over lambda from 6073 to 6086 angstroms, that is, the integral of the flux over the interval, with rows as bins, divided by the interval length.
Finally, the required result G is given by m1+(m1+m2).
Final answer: 147.8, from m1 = 48.6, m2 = 50.6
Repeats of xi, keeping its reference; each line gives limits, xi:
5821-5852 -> 64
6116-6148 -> 6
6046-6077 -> 6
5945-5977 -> 9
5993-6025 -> 14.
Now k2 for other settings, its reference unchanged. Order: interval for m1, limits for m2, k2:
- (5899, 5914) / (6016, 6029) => 1.05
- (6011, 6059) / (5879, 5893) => 0.89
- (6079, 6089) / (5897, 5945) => 1.10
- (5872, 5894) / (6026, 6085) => 1.07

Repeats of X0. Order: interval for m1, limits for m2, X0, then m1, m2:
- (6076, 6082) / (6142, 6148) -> 48.6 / 46.9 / 50.3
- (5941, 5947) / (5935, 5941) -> 52.5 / 49.1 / 55.8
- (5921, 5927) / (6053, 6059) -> 51.3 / 51.9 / 50.8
